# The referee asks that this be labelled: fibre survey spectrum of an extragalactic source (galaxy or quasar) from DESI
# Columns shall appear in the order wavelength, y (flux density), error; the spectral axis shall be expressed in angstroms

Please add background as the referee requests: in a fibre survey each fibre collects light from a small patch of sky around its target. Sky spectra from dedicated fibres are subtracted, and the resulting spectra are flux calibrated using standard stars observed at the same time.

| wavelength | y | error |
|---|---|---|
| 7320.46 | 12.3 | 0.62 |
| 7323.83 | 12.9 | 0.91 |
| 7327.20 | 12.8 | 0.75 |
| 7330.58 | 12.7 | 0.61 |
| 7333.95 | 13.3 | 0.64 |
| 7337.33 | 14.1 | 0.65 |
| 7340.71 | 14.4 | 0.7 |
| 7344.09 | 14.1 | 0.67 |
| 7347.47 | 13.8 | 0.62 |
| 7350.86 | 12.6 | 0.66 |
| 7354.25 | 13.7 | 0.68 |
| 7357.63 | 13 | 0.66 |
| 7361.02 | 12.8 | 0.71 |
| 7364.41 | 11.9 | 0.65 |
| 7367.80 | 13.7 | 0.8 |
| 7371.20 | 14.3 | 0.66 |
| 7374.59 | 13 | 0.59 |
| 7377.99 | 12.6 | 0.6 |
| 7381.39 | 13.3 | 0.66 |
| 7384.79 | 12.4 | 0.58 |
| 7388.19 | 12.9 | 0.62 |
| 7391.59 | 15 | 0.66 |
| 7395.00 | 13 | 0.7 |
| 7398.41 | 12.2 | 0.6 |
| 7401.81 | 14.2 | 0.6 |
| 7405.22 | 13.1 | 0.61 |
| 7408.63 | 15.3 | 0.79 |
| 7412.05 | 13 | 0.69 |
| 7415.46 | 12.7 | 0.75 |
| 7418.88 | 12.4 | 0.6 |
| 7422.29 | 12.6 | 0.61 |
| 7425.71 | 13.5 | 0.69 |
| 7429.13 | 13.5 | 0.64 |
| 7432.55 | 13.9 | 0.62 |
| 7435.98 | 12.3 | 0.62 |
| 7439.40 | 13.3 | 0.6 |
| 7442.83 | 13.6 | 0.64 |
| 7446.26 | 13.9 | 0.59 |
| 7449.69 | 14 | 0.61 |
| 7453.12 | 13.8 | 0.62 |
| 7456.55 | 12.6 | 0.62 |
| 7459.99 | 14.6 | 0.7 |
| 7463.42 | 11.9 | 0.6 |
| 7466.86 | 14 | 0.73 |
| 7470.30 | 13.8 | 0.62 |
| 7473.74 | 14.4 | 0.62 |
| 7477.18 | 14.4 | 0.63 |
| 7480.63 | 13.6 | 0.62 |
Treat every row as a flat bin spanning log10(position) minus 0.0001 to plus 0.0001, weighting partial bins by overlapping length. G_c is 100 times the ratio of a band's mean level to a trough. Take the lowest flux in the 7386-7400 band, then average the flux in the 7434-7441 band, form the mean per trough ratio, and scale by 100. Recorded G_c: 105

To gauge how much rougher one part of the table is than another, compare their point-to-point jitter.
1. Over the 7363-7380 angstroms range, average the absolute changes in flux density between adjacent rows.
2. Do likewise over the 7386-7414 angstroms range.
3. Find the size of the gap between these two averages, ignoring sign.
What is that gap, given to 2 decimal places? 0.76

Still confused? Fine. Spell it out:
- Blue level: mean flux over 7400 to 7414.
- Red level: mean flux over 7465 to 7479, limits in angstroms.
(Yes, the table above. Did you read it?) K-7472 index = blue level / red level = 0.98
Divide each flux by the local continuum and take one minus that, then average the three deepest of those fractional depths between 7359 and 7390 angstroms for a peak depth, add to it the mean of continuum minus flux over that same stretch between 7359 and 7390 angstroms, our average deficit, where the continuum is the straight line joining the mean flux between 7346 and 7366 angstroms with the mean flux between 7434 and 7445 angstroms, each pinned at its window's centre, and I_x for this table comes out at 0.05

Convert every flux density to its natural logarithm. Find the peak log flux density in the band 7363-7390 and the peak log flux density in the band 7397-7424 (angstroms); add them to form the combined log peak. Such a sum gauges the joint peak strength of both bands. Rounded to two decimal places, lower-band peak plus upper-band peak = 5.39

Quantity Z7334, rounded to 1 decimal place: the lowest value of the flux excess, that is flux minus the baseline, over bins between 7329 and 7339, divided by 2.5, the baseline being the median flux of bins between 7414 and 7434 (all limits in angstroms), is -0.2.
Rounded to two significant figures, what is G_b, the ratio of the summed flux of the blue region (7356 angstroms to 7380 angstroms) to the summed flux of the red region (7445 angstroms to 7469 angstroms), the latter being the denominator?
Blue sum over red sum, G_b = 0.96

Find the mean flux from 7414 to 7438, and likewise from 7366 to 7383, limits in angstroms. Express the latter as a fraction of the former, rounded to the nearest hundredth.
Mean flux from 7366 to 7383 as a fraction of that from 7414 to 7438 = 1.03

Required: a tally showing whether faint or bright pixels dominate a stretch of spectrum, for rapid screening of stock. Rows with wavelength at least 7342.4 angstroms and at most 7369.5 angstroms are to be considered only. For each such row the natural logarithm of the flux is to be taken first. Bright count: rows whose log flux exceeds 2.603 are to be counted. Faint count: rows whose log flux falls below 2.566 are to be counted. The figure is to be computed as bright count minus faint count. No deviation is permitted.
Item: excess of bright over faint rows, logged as 0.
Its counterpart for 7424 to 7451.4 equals 3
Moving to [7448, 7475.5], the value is 4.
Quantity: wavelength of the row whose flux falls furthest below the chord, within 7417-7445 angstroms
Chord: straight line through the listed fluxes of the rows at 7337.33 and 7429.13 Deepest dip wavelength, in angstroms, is 7418.88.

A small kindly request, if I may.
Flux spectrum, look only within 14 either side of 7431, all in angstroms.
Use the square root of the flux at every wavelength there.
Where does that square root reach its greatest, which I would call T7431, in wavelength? 7432.55 angstroms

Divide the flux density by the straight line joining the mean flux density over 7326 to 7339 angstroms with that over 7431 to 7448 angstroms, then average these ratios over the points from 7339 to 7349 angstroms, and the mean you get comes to 1.06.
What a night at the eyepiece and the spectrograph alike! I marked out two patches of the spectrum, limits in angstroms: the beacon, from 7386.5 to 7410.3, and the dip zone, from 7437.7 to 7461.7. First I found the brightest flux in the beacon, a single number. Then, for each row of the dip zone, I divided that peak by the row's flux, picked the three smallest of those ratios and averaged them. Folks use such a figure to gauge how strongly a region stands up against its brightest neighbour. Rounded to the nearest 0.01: 1.08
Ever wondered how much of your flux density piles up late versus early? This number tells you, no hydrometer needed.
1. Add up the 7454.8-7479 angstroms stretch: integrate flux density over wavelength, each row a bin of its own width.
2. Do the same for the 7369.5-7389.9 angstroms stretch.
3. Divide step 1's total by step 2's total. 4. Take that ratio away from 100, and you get 98.8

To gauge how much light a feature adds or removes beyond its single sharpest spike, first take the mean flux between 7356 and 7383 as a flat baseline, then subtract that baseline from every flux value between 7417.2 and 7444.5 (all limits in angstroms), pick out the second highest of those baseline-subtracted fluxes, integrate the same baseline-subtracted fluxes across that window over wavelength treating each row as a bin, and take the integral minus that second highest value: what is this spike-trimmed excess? 1.2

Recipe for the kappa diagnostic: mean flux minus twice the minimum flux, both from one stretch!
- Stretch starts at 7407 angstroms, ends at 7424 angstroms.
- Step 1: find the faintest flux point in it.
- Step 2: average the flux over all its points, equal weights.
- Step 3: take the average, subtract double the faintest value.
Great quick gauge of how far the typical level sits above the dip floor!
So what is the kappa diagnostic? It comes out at -11.6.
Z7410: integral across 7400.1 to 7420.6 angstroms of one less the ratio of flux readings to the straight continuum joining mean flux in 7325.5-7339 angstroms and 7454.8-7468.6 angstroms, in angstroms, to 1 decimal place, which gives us -0.3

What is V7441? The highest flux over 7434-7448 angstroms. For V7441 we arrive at 13.9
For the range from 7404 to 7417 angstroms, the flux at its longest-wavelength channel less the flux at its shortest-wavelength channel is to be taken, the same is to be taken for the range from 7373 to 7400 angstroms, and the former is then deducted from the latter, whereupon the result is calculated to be -0.4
